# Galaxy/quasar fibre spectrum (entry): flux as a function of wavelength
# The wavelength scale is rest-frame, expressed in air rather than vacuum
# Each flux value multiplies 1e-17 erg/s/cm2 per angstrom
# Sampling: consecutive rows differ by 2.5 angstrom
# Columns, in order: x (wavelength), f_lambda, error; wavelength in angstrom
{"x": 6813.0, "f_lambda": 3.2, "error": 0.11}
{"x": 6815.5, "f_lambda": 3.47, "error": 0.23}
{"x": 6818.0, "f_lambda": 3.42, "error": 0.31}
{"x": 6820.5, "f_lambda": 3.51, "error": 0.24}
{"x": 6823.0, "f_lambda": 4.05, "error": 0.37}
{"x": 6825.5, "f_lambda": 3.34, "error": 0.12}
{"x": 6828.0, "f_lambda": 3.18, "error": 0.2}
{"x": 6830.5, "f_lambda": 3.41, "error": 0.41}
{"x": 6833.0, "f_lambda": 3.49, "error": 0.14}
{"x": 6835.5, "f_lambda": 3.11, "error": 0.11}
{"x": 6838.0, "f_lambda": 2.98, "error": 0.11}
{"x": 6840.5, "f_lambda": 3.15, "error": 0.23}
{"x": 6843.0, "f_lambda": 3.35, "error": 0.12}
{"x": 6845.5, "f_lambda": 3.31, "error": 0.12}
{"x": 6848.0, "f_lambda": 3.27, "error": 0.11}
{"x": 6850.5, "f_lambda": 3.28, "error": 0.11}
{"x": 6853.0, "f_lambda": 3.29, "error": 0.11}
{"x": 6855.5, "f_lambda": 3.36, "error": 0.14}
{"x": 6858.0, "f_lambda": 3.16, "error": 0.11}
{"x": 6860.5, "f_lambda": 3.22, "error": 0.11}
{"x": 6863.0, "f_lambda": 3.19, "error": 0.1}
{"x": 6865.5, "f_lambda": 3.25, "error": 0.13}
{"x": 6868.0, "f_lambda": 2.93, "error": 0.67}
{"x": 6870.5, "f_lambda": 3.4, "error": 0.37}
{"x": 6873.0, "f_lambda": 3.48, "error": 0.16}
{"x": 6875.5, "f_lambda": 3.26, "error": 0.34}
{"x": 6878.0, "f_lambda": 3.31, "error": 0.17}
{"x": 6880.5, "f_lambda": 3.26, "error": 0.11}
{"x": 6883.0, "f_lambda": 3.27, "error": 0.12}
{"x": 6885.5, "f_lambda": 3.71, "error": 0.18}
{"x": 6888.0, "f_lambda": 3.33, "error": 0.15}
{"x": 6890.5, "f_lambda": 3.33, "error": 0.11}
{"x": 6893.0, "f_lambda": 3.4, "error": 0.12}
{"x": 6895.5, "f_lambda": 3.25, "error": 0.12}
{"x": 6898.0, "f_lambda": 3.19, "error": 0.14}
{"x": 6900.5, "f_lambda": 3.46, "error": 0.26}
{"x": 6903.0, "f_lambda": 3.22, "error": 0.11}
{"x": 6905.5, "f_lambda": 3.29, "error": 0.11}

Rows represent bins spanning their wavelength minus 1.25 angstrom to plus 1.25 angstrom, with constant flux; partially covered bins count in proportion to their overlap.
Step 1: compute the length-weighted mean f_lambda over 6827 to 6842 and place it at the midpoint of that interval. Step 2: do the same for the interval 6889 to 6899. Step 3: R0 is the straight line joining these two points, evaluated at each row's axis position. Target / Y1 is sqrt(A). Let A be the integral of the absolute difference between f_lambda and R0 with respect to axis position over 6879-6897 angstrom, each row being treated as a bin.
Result 1.3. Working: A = 1.8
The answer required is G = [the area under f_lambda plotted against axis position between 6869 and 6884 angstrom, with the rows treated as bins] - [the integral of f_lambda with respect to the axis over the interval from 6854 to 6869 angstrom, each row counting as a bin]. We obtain 2.0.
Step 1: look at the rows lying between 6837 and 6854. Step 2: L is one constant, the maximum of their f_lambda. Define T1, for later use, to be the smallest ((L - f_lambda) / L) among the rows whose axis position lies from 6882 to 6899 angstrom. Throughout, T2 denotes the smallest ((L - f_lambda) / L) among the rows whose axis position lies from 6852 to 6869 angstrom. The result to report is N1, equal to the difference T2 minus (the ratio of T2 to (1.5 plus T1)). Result -0.0008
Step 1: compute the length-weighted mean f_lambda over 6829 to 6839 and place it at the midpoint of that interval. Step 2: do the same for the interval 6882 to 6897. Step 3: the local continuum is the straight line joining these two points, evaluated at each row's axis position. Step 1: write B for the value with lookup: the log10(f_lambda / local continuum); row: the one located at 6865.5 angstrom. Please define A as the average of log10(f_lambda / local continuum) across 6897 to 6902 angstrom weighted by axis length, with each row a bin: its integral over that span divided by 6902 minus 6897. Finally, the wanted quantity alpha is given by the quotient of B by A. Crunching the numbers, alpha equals 1.0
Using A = -0.010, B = -0.01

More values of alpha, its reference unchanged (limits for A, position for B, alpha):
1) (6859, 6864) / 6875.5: 0.8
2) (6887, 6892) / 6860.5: 2.1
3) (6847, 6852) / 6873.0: -10.9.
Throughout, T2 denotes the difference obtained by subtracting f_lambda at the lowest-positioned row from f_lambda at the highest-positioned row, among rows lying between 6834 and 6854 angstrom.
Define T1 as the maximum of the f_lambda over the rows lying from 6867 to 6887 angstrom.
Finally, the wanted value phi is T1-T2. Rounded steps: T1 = 3.71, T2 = 0.18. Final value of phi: 3.5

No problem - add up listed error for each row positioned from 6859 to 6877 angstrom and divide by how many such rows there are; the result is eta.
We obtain 0.269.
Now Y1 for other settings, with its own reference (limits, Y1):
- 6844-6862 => 1.1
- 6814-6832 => 2.2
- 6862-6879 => 1.4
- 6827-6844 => 1.6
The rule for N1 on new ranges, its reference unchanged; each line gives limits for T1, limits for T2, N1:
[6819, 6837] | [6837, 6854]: 0.0000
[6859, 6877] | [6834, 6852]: 0.0000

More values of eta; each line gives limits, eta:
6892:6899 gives 0.127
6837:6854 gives 0.130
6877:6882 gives 0.140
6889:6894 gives 0.115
